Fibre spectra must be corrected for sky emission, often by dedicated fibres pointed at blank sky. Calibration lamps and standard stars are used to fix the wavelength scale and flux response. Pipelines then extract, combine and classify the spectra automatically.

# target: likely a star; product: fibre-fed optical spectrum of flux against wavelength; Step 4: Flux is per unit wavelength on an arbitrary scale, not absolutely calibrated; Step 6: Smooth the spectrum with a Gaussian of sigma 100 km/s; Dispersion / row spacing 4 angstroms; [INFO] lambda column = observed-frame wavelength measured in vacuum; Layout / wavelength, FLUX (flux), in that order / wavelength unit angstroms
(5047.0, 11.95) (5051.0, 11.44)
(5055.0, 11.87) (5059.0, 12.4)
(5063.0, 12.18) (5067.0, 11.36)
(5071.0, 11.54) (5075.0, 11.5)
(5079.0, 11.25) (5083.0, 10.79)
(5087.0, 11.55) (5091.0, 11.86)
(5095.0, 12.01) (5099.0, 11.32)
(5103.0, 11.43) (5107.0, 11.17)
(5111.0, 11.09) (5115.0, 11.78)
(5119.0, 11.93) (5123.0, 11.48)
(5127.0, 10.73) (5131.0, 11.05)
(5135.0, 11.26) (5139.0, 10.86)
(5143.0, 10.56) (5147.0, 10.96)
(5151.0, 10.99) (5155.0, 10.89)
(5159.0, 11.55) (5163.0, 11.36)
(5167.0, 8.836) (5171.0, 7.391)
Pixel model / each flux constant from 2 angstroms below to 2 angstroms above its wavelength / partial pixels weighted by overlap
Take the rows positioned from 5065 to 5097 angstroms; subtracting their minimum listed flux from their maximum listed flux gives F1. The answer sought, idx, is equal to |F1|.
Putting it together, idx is 1.22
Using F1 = 1.22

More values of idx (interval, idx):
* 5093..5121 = 0.92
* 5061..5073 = 0.82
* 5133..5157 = 0.70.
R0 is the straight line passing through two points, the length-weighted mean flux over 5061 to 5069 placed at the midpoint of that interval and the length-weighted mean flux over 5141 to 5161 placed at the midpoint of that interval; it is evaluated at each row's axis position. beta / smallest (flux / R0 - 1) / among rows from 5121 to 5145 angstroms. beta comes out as -0.045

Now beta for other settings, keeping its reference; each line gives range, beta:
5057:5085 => -0.070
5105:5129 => -0.043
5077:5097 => -0.070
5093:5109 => -0.019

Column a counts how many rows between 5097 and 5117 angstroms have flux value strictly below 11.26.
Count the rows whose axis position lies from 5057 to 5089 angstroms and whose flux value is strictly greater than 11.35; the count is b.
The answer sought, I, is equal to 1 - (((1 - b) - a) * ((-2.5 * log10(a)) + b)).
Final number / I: 38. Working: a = 2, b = 6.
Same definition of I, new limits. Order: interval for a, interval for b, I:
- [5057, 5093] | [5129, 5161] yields 1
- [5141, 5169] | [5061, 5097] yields 59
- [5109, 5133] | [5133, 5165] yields 4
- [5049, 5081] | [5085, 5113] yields 17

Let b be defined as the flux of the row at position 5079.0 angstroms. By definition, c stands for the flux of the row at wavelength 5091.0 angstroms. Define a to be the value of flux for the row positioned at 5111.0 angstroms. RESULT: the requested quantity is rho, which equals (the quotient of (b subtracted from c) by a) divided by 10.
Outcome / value 0.006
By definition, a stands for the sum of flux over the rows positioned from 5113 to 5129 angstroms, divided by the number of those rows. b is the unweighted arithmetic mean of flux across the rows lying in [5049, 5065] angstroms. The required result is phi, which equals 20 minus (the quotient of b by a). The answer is 19.0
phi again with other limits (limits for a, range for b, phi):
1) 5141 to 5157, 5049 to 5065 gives 18.9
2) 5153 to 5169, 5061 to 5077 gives 18.9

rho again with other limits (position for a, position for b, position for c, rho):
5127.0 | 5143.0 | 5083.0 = 0.002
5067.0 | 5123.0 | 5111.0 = -0.003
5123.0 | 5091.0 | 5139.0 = -0.009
